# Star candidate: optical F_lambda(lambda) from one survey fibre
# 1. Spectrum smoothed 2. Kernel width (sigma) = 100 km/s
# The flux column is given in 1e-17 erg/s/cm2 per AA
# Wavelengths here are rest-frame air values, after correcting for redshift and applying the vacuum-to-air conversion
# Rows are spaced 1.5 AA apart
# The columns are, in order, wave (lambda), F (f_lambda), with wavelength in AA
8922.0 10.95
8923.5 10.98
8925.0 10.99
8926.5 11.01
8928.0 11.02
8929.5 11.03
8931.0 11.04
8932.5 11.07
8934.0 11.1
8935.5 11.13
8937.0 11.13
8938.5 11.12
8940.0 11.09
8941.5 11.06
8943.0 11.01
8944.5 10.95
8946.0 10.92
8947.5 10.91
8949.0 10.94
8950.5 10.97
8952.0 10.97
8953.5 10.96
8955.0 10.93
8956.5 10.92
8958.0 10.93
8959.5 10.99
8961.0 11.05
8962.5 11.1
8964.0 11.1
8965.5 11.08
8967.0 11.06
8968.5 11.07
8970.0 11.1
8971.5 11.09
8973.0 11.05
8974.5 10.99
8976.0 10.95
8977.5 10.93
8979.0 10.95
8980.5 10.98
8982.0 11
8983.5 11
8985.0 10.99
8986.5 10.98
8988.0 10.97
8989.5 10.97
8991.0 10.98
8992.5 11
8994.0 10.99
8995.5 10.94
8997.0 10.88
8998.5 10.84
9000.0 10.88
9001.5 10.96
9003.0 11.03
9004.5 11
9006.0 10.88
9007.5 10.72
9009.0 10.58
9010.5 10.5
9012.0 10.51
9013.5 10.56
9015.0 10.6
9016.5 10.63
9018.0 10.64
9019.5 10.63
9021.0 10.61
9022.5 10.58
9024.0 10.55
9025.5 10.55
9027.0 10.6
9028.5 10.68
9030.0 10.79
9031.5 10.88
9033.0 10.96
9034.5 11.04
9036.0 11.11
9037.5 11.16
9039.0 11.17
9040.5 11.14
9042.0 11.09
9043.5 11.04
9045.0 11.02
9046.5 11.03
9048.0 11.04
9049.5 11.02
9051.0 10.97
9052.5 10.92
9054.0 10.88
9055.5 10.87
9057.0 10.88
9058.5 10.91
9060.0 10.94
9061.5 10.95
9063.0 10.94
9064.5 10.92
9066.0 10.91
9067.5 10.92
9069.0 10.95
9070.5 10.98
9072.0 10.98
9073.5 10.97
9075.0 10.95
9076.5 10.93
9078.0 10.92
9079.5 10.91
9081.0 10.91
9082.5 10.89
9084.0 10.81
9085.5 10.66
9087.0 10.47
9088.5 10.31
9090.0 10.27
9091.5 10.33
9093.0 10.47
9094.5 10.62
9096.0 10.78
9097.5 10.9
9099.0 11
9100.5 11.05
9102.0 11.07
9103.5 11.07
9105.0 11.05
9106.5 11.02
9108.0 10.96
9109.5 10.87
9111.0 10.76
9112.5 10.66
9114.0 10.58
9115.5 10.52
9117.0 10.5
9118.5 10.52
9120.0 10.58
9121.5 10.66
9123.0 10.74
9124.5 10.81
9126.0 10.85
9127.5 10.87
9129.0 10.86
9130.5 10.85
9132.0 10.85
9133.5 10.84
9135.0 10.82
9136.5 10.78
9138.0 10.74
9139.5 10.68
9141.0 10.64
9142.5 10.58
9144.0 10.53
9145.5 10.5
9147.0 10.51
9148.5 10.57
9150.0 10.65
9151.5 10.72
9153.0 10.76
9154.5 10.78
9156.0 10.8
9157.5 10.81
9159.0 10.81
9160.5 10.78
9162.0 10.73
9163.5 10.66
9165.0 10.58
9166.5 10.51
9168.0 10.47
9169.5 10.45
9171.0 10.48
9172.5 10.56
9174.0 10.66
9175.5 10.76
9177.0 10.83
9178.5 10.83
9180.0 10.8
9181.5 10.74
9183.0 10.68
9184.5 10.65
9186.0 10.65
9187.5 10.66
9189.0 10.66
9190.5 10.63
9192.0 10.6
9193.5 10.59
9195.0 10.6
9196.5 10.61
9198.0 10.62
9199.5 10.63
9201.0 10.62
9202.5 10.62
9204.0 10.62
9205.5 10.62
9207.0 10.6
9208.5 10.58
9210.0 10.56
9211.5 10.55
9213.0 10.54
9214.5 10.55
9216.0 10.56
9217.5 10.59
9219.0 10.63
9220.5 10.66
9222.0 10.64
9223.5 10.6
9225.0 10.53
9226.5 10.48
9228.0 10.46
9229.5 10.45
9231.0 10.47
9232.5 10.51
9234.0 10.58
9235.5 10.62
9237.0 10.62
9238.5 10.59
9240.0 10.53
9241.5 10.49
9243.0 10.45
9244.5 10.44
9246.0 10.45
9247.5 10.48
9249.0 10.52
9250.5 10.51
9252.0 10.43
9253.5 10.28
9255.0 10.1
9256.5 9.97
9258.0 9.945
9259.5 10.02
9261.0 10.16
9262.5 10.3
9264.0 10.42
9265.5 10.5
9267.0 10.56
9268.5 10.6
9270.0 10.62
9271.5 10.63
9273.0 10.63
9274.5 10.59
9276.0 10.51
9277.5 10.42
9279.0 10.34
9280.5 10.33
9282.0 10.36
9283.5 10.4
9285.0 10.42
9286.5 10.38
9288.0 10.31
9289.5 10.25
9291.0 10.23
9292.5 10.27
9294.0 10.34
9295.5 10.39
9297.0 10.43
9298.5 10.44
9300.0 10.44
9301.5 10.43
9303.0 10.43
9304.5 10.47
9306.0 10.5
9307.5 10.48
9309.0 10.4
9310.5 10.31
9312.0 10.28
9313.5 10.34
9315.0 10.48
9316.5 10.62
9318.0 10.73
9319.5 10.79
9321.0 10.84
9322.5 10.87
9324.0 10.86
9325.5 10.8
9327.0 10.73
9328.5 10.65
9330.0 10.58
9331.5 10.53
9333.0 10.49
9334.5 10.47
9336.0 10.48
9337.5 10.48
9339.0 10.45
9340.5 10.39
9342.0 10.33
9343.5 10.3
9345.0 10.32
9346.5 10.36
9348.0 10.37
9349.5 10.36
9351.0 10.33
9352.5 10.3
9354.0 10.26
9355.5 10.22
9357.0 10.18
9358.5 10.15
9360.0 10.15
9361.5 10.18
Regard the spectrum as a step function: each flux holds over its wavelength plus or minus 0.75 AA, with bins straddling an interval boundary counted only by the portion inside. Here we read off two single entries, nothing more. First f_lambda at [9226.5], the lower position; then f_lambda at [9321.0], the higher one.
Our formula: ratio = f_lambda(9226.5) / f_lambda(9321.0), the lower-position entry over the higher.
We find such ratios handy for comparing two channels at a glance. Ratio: 0.97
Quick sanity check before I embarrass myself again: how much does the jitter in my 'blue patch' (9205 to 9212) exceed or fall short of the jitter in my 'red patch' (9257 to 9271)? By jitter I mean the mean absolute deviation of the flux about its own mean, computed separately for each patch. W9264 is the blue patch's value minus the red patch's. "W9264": -0.19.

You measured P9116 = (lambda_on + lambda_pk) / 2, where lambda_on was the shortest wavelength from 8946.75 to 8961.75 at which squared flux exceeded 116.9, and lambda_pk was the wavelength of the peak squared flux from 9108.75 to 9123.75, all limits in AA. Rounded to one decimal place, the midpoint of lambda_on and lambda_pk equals 9028.5 AA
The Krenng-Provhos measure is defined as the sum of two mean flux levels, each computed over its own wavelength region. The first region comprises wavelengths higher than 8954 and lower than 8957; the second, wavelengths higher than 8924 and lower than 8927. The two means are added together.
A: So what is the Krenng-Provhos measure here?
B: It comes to 21.9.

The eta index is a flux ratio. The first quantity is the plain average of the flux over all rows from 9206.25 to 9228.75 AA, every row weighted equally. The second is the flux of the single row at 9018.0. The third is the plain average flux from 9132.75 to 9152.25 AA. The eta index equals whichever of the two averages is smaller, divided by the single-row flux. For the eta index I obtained 0.993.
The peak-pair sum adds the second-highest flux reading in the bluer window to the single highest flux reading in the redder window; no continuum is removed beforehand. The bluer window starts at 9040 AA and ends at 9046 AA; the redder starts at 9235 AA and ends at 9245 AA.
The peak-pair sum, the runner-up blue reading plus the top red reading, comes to 21.7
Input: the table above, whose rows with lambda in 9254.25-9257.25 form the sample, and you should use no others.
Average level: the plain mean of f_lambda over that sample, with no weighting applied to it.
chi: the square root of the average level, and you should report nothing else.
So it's 3.17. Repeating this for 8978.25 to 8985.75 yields 3.31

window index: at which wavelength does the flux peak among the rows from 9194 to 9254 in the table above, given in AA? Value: 9220.5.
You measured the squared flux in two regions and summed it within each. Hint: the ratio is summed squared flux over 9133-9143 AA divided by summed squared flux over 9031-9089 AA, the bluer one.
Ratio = 0.17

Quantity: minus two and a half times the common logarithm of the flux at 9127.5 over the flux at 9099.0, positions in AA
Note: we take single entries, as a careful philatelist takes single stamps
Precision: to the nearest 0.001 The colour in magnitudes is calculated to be 0.013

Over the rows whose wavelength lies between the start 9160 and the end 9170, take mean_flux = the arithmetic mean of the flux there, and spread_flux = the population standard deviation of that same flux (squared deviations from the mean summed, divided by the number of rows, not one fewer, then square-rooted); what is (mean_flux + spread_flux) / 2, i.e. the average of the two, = 5.36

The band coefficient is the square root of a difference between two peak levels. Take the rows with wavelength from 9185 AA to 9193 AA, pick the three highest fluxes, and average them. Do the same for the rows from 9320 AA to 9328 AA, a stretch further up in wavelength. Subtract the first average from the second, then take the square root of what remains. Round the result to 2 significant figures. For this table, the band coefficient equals 0.45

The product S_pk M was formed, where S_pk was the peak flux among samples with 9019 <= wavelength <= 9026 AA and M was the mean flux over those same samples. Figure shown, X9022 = 113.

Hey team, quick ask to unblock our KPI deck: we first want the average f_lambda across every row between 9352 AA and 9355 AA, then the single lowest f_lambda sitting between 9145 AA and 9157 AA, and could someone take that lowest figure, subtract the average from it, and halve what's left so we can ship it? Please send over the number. 0.11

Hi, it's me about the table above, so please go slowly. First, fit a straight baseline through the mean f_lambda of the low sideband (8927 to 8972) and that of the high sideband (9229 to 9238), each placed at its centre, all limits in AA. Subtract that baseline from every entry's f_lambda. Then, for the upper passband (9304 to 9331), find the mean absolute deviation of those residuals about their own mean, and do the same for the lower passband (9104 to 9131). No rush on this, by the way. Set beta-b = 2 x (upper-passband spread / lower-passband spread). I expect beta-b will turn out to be 2.44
